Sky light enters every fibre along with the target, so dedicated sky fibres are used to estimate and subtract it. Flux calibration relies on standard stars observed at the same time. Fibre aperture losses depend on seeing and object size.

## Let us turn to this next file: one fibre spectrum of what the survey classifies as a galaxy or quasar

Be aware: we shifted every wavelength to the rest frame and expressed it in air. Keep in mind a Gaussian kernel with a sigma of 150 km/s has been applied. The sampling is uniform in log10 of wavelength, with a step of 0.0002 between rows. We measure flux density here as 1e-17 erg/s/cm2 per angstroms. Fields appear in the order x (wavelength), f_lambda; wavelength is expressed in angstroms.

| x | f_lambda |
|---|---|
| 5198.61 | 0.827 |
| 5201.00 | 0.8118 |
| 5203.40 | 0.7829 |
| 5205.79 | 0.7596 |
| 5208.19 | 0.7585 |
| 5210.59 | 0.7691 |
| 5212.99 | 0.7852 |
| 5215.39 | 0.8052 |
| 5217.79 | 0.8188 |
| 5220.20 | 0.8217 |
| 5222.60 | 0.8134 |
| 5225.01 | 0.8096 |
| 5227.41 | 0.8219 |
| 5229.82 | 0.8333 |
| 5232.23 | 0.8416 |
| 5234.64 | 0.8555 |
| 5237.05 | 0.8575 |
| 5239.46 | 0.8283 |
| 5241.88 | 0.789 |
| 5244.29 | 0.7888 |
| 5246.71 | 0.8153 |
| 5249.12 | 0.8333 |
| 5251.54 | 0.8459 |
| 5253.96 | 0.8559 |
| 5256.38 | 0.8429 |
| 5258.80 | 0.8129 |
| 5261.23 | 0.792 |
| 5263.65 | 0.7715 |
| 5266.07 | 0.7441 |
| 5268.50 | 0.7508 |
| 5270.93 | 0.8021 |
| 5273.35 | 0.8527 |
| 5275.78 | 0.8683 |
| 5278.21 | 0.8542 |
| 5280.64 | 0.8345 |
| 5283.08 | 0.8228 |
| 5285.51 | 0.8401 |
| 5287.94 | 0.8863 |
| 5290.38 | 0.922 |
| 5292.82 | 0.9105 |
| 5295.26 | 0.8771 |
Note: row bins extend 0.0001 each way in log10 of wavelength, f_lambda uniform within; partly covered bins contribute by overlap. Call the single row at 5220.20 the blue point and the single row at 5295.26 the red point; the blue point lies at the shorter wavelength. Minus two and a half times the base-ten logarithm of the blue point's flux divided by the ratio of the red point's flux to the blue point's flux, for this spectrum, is 0.28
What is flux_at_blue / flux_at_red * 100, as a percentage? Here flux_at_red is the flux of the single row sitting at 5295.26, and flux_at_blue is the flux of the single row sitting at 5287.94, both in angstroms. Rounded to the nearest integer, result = 101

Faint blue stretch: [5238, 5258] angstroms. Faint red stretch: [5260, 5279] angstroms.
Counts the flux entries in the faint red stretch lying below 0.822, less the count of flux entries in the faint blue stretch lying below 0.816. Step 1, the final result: 2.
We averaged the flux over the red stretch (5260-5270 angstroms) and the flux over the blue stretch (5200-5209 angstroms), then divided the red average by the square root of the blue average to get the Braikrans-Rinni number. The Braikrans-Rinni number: 0.867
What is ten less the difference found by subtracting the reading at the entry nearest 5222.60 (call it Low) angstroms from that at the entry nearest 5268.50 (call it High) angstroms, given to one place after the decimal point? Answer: 10.1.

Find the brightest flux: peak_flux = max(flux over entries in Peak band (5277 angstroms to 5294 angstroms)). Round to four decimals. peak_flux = 0.9220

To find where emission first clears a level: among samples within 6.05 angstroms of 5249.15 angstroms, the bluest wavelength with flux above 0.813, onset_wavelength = 5246.71 angstroms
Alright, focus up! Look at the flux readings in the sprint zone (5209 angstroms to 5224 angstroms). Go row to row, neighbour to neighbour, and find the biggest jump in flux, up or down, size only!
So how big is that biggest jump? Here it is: 0.020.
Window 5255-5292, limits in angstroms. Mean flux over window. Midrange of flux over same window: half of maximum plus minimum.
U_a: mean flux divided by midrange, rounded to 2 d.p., 0.99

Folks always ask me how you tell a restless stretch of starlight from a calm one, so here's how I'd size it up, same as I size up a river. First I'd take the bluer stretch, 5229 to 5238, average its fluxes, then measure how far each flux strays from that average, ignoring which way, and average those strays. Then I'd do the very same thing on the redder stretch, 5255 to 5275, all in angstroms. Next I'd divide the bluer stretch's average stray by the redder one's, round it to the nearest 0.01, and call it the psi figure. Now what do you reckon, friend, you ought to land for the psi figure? 0.30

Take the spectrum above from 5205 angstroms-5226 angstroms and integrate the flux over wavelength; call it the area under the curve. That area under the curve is 17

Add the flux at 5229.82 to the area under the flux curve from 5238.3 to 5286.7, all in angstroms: 40.4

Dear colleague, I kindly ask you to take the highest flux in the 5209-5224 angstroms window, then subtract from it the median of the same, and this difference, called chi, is 0.012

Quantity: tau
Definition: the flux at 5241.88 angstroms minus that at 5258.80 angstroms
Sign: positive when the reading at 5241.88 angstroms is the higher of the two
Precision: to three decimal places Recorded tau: -0.024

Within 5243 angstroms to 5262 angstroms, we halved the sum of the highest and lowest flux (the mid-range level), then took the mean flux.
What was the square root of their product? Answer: 0.823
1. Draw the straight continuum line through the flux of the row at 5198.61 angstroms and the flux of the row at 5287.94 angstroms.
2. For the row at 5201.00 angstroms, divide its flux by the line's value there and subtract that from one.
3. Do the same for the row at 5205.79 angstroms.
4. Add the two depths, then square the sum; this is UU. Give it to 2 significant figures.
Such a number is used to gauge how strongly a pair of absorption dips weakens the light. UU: 0.011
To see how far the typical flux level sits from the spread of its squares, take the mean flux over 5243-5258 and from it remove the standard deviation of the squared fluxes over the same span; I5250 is 0.79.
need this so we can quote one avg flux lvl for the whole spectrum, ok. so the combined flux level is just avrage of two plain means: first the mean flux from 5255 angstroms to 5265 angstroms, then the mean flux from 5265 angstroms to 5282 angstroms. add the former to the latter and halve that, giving 0.810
